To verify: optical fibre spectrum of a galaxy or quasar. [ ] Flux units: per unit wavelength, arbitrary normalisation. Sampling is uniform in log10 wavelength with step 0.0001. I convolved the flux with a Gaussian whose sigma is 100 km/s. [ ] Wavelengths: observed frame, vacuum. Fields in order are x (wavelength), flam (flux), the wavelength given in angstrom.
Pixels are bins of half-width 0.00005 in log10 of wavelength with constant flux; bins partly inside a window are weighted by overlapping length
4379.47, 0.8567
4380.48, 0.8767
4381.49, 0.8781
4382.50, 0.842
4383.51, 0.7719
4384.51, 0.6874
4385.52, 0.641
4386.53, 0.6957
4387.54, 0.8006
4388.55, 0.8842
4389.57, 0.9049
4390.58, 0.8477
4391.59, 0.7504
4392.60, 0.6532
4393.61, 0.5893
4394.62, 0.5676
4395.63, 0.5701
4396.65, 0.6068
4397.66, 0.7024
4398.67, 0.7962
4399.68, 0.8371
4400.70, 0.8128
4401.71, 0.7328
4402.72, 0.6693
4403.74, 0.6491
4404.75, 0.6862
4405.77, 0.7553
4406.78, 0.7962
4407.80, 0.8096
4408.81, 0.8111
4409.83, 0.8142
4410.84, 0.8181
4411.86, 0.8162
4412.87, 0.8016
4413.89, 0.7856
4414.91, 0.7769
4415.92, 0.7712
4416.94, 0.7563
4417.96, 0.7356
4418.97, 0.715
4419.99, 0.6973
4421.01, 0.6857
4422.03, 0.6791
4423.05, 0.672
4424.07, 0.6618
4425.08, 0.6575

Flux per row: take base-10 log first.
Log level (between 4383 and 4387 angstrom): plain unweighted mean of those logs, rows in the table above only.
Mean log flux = -0.16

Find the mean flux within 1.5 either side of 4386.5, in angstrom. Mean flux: 0.71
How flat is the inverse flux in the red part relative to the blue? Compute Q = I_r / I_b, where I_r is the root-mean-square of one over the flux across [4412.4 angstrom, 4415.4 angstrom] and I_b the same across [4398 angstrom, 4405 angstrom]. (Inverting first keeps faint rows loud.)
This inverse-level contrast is 0.93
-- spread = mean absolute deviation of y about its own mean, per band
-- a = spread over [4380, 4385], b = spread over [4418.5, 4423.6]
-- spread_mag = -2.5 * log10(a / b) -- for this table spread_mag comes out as -1.7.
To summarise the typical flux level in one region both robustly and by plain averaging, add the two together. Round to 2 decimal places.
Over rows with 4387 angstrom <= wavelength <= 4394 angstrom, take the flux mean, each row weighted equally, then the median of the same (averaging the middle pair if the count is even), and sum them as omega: 1.58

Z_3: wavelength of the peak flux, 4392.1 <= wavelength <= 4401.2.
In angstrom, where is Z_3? 4399.68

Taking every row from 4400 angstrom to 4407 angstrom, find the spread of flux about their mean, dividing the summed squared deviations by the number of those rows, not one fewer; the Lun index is 0.059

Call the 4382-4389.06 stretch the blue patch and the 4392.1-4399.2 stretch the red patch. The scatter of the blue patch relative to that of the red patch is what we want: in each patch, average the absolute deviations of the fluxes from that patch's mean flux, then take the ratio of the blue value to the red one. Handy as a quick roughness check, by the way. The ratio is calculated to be 1.1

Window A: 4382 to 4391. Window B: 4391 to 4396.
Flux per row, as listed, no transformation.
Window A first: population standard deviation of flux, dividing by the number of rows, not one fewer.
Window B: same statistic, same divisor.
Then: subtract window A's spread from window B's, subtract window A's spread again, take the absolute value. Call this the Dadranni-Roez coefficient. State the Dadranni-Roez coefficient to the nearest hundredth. 0.11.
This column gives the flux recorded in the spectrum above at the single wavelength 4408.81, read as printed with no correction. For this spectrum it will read 0.8111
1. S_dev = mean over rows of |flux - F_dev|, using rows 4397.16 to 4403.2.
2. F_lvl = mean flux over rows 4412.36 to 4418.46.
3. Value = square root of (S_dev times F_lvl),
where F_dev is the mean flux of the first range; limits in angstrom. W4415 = 0.210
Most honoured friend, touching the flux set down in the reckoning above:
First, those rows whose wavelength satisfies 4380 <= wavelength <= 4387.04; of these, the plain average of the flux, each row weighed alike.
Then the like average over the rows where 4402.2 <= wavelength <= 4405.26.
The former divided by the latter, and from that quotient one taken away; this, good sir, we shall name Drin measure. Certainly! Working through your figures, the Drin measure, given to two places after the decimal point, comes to 0.15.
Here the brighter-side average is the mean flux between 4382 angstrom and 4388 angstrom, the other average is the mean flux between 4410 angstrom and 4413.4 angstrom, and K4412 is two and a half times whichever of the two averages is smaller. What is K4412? 1.85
